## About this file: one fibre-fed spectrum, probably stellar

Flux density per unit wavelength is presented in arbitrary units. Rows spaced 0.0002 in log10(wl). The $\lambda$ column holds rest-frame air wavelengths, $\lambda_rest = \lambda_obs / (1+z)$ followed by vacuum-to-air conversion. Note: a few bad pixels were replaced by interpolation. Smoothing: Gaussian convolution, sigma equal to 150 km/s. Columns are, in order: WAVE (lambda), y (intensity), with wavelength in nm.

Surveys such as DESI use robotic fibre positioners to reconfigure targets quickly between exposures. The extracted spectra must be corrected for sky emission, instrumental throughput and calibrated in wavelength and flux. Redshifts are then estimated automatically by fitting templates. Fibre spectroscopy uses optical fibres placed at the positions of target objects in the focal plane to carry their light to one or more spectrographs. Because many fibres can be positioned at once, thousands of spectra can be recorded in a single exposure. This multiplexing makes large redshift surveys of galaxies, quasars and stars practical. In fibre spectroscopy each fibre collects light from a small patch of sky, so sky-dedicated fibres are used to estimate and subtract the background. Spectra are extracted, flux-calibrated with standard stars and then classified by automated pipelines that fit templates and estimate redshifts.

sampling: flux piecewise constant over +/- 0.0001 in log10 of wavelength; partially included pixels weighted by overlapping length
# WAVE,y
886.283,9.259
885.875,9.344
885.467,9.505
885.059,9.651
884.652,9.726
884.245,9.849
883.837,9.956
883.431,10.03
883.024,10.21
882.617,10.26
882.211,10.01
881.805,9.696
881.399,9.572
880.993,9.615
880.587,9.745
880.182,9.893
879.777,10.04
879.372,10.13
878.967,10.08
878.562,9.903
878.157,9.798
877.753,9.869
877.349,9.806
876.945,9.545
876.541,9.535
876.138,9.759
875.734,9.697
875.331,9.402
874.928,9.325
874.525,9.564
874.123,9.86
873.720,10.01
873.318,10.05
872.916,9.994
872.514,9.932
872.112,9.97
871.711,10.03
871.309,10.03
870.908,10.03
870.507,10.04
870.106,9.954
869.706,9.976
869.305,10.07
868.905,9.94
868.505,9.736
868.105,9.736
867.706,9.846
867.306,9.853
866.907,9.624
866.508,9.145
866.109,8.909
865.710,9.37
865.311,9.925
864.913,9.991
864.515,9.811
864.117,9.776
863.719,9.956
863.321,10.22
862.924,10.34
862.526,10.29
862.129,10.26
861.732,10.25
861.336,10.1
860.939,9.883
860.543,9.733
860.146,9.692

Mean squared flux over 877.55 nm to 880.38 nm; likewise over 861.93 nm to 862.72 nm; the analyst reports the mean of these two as 102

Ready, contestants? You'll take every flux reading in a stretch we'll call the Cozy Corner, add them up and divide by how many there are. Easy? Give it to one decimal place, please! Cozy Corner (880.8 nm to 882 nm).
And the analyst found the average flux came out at 9.6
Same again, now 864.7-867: 9.5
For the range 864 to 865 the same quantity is 9.9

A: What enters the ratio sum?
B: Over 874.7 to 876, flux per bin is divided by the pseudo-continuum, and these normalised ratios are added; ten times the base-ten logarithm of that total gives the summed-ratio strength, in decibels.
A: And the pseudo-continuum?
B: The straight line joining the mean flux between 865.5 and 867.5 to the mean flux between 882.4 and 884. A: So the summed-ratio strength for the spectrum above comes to 4.64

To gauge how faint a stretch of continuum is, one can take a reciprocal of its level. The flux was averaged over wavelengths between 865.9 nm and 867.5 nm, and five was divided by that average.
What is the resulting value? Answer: 0.533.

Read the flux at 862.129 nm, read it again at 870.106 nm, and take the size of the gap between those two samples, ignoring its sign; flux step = 0.31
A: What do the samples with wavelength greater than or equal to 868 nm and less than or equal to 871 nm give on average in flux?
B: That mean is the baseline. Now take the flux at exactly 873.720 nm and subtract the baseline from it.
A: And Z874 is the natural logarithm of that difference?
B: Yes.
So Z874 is -2.6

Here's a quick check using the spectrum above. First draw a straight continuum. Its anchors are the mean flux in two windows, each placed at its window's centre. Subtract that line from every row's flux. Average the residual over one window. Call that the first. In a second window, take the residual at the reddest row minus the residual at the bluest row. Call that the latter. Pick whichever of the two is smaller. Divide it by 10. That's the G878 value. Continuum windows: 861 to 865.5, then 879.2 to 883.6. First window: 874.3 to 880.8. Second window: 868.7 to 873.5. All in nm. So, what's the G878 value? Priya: -0.020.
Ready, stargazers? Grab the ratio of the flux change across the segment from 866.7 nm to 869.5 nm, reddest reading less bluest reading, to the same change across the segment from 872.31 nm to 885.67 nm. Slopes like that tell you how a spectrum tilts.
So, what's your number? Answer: -1.0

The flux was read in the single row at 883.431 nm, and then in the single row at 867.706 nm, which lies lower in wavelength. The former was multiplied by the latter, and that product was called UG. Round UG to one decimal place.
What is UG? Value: 98.8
